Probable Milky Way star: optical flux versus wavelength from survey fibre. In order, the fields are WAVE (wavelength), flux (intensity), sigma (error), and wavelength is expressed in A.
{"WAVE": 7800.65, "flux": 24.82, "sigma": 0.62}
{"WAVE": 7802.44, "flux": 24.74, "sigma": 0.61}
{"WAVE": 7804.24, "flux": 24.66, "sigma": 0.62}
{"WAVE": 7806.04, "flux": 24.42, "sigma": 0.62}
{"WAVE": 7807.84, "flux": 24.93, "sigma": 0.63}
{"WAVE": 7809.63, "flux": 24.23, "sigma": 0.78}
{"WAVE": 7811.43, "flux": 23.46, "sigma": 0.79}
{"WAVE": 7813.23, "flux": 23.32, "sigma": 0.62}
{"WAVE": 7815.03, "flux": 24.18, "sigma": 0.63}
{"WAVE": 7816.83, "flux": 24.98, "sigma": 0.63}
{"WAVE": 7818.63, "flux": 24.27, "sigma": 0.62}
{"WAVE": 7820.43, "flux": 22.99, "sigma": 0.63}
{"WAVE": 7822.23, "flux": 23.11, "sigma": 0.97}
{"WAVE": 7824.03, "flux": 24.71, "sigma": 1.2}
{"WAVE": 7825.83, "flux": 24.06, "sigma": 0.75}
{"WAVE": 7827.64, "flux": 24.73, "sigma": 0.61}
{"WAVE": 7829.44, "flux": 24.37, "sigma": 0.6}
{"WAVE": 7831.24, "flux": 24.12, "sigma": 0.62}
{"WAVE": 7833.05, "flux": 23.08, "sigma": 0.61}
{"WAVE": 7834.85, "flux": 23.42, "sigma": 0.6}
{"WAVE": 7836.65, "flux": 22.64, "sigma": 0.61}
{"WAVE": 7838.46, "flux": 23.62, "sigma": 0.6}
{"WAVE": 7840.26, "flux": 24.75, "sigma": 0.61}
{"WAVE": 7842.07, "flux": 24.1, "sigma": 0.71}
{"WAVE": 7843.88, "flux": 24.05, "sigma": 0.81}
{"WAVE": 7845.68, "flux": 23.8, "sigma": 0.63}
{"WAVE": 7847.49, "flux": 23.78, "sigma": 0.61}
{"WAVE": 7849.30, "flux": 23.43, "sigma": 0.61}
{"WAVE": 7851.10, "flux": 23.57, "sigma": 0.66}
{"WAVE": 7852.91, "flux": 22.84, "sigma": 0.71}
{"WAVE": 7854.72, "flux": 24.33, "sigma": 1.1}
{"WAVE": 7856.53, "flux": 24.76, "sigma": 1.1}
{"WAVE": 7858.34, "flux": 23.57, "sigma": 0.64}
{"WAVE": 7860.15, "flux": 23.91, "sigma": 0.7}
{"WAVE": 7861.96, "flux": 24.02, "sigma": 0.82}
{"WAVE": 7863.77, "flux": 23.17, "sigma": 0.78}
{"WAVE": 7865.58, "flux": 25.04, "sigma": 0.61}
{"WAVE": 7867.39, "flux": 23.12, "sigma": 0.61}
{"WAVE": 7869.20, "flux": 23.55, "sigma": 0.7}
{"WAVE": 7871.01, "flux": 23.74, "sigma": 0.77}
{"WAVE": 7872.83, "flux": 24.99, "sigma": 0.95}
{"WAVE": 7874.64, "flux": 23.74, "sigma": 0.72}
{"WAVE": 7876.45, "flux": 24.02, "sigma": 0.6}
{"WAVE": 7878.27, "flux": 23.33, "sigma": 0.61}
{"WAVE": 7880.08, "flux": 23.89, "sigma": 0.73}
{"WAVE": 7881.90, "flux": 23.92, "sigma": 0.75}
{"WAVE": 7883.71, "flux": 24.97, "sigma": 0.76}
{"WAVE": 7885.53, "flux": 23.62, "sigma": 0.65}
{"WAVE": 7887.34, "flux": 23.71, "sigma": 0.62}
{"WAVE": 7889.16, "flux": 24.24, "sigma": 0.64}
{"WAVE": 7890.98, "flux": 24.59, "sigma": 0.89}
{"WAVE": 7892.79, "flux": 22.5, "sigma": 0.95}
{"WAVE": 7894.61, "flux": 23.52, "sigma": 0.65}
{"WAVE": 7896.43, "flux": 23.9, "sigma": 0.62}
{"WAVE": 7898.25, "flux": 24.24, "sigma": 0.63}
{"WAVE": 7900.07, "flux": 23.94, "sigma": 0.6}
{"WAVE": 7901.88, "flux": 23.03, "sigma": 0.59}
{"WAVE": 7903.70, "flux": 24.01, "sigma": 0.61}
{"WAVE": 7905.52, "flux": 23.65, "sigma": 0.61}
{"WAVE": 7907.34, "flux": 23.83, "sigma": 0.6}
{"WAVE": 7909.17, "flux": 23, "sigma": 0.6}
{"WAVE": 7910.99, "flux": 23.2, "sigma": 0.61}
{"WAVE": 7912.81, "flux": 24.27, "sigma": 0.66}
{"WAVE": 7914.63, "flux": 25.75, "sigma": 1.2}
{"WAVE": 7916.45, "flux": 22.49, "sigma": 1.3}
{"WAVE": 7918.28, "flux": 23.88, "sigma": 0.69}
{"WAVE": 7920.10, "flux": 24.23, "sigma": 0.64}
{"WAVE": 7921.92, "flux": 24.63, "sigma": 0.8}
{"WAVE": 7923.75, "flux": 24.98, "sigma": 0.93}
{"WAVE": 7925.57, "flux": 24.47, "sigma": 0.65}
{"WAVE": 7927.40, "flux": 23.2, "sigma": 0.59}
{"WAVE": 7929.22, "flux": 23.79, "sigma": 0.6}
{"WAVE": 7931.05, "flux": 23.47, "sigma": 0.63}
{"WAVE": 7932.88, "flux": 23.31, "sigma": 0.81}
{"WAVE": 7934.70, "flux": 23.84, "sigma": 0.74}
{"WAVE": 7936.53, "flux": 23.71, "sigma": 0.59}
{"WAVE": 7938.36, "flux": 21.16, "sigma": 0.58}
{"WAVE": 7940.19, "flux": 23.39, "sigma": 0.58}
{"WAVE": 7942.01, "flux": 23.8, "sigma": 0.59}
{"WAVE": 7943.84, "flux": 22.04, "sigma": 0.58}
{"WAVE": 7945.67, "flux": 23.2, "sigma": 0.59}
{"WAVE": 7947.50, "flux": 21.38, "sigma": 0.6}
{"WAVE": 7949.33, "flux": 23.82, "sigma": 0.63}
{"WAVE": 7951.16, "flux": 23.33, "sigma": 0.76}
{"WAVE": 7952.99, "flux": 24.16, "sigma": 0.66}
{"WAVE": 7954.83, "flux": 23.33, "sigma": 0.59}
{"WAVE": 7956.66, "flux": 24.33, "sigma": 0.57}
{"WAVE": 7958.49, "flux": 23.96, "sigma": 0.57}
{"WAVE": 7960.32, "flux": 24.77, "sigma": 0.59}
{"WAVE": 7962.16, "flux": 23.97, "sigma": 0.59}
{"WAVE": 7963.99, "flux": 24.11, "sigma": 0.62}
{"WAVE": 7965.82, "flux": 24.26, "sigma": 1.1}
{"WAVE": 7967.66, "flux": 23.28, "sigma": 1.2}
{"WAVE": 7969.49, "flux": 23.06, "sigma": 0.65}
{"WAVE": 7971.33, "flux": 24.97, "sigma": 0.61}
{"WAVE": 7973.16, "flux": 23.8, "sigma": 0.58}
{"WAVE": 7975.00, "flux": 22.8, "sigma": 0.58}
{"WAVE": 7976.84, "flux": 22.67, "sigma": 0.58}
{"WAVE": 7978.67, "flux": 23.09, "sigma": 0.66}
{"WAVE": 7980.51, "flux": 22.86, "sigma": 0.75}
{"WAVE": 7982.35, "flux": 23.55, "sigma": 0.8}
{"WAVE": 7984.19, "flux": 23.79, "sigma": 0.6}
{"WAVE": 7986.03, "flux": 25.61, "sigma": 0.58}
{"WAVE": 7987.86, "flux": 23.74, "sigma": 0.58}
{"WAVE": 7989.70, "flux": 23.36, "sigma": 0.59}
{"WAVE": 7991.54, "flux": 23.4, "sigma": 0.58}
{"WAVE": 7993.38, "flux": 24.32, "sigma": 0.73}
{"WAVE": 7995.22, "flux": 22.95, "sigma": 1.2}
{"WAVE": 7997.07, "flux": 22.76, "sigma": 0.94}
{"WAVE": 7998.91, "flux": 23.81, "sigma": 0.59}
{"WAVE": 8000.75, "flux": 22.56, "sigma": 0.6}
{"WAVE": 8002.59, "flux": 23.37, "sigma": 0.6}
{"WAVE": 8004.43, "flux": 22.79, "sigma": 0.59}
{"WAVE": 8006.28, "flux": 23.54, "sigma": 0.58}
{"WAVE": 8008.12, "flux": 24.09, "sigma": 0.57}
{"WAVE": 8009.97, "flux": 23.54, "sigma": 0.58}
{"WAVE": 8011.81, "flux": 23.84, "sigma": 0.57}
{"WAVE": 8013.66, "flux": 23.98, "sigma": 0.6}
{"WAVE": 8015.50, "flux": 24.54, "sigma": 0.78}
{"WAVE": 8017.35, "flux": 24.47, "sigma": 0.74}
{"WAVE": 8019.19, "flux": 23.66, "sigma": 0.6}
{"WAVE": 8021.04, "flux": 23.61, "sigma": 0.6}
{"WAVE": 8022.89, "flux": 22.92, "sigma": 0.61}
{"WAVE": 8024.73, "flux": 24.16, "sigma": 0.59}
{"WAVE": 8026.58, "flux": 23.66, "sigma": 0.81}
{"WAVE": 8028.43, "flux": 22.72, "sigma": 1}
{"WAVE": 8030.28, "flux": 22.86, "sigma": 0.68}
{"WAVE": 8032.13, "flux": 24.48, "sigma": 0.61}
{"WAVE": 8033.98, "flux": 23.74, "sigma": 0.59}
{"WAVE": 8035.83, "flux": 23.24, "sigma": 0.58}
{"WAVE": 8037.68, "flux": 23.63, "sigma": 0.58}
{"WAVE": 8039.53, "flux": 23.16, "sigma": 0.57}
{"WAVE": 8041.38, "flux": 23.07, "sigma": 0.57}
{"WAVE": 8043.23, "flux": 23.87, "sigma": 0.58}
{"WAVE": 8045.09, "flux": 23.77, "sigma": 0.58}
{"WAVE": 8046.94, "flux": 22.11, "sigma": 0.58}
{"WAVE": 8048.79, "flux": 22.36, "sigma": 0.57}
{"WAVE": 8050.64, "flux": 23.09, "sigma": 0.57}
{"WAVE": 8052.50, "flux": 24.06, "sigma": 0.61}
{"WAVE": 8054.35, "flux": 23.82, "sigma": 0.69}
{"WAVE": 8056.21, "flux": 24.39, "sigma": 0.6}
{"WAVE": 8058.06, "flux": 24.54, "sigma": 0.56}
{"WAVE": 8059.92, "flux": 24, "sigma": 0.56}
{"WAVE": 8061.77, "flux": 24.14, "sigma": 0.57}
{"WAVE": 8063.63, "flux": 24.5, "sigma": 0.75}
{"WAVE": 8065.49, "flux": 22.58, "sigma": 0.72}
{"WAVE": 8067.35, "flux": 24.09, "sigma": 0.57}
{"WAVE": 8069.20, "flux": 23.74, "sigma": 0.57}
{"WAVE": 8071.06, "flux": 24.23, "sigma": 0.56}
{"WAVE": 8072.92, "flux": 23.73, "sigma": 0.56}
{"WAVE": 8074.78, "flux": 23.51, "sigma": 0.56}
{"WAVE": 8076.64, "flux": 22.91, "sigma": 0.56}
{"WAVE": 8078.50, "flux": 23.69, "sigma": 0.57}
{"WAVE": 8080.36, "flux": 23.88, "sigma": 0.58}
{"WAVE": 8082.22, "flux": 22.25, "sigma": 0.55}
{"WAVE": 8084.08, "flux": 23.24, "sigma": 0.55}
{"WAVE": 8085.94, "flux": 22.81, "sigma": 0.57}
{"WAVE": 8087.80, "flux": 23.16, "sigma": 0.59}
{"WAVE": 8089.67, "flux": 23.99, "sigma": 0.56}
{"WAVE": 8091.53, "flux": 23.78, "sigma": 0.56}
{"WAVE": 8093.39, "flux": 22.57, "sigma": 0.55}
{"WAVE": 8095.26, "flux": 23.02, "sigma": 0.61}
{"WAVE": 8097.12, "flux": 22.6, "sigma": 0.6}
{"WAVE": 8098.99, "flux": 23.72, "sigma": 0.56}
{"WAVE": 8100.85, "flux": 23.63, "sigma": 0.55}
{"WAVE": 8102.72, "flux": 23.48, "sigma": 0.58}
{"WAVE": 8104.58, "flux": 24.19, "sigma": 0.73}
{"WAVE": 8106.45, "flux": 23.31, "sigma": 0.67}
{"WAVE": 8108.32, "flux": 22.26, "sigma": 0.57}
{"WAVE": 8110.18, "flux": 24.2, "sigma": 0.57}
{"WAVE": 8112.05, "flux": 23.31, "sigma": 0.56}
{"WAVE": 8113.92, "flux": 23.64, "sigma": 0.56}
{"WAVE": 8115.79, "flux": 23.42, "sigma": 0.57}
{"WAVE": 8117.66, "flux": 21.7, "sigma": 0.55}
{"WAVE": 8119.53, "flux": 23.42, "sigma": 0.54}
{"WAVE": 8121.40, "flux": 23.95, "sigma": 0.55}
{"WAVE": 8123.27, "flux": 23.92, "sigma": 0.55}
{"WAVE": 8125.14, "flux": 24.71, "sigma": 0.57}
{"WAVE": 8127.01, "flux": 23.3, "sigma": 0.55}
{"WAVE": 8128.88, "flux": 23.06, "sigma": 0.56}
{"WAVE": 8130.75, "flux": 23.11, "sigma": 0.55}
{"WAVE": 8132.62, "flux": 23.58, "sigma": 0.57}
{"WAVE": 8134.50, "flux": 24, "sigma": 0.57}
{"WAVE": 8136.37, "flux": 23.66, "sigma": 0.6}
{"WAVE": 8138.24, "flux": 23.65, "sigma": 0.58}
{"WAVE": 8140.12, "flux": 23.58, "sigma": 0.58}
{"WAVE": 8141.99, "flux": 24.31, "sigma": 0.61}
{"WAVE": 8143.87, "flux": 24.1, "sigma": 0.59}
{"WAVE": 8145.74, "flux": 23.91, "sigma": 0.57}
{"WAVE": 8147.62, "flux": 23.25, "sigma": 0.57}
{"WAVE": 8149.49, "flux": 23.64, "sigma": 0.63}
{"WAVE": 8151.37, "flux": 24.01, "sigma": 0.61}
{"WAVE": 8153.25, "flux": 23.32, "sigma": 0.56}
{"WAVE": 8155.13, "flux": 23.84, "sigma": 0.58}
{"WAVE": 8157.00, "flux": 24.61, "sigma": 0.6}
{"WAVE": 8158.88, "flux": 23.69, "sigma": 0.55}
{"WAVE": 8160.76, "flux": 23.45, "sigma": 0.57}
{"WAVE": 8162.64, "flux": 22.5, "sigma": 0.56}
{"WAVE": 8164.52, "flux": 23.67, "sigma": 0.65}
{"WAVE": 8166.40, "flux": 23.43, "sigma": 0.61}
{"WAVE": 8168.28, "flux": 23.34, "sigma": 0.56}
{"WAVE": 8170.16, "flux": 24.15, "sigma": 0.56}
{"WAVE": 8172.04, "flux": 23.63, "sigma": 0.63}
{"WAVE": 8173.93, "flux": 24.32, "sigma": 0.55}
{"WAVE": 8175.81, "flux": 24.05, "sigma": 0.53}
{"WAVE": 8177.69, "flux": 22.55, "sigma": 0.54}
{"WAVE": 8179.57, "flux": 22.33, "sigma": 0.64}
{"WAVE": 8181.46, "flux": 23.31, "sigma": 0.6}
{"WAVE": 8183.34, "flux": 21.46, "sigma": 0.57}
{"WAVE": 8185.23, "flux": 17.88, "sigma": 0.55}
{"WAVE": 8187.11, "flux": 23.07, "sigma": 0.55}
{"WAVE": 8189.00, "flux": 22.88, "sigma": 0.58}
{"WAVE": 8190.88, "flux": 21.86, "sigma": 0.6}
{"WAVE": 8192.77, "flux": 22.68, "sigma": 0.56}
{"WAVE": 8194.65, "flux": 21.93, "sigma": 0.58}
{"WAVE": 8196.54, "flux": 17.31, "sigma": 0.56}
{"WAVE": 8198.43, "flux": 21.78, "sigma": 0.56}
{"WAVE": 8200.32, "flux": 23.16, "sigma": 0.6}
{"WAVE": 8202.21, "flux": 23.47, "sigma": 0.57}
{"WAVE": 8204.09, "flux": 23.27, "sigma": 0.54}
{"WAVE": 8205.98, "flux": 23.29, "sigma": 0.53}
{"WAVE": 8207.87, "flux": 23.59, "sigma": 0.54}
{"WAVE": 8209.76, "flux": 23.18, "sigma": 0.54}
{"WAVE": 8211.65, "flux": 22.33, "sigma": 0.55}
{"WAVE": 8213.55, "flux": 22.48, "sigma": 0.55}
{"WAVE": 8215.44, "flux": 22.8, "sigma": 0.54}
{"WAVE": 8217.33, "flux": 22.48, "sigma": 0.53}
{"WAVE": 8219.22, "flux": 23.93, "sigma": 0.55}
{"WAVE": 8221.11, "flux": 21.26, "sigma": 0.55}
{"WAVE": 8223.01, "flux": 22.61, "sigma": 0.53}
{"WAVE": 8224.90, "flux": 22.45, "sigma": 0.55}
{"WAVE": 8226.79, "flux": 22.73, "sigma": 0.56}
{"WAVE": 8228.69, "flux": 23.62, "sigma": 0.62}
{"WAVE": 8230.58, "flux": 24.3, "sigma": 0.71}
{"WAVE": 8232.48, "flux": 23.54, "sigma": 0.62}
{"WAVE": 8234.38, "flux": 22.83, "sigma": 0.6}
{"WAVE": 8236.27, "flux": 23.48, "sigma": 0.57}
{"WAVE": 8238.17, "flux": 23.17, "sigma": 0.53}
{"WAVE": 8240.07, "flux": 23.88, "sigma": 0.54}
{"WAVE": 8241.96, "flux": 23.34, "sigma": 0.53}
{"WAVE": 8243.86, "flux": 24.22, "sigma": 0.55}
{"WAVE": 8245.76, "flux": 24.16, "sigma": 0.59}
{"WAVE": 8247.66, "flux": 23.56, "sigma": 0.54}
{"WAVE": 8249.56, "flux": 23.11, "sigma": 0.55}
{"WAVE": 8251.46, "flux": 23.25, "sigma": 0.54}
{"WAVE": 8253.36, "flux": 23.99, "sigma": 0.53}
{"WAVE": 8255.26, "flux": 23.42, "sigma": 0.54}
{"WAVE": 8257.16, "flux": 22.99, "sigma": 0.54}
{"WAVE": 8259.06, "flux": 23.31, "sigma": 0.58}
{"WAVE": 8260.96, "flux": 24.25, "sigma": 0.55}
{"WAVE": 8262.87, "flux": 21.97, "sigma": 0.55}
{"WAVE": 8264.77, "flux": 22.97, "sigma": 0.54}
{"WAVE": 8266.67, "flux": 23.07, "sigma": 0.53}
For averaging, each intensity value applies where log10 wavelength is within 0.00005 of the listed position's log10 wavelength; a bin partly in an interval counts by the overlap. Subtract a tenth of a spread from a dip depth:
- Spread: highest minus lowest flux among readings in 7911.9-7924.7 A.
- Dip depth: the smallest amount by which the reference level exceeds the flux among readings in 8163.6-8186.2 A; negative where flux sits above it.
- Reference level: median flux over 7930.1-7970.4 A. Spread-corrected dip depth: -1.1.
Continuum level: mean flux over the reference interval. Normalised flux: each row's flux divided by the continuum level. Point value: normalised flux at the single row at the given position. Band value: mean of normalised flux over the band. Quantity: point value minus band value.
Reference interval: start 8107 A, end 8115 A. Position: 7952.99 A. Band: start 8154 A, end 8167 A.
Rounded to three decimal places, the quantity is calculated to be 0.024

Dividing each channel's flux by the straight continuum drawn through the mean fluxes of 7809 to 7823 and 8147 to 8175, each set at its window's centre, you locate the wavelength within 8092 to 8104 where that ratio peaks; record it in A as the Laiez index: 8098.99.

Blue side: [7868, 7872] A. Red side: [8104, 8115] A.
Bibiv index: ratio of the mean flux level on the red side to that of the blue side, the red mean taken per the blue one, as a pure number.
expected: 0.99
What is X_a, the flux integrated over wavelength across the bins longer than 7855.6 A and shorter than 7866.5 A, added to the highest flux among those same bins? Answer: 287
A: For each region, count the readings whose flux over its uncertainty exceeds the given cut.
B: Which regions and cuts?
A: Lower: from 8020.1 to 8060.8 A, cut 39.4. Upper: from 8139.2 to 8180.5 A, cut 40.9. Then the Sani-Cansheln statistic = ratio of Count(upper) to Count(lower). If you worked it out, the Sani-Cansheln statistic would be 0.79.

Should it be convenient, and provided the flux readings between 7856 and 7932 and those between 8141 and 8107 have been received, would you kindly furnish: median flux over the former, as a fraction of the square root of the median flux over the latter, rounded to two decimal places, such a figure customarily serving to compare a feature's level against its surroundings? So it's 4.92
